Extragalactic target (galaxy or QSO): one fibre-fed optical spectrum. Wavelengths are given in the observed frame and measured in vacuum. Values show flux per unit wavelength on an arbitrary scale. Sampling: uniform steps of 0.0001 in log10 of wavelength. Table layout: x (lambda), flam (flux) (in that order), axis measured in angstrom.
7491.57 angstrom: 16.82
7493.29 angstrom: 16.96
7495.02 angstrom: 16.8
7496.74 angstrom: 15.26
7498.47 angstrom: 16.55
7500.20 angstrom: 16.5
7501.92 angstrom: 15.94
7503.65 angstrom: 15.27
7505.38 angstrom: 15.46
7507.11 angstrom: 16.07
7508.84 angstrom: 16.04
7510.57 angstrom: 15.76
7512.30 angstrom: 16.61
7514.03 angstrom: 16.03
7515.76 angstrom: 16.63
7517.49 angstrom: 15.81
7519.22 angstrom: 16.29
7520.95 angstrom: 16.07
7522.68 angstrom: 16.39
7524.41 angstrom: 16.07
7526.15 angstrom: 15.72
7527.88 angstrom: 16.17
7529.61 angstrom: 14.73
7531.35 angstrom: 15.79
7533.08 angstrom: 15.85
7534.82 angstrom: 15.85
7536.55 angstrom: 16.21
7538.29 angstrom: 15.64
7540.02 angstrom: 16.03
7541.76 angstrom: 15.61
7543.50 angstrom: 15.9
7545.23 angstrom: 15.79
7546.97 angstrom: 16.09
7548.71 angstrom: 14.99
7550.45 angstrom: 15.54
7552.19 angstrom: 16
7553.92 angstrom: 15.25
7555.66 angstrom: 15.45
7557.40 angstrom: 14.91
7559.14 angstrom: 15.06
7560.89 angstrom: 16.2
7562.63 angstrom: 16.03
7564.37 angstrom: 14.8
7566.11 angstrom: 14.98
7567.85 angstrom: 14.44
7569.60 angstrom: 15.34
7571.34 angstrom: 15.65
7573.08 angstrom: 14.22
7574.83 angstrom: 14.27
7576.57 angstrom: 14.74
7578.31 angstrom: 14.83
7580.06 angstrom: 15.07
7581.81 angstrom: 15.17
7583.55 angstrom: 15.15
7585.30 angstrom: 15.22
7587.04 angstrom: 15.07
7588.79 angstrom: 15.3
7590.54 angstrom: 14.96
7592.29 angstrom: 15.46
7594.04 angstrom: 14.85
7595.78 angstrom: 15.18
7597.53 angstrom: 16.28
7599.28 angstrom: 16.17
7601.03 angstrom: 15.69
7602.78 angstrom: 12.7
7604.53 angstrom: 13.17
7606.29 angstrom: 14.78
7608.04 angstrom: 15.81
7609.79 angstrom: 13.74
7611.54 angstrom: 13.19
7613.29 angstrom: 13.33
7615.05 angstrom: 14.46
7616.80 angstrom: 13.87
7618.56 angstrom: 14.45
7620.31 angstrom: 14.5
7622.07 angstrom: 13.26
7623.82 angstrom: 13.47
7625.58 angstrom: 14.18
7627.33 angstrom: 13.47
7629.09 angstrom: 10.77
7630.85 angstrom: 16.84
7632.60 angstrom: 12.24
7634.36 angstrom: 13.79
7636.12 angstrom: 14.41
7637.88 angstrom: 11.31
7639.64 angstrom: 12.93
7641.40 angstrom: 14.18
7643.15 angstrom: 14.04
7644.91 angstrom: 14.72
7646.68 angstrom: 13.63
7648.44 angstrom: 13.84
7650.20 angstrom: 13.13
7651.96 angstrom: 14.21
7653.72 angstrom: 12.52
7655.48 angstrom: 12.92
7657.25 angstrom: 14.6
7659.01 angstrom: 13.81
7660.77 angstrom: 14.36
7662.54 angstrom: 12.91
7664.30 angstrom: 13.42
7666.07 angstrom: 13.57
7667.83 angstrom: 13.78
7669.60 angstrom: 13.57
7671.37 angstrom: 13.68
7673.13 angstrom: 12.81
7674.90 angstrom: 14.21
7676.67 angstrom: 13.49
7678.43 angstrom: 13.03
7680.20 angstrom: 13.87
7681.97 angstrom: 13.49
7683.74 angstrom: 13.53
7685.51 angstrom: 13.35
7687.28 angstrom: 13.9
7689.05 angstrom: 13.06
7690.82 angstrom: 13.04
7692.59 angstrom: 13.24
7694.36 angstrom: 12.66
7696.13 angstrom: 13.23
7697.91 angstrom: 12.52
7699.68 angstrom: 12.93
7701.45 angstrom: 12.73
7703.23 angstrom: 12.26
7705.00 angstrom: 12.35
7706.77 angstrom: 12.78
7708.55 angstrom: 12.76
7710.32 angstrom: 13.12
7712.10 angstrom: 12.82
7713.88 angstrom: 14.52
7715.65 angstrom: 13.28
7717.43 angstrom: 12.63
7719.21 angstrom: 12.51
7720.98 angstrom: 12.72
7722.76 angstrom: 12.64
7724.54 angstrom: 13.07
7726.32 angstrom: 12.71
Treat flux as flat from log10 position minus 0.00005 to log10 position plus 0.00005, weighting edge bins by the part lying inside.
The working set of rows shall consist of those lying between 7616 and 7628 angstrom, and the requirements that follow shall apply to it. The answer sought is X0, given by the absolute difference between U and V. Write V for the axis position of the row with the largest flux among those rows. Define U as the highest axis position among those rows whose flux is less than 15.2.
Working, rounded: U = 7627.33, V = 7620.31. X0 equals 7.0 angstrom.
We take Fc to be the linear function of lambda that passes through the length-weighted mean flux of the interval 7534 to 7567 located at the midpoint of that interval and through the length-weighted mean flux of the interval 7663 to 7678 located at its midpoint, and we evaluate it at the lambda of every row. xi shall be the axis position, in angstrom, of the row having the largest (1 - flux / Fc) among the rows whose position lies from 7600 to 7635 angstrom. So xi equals 7629.09 angstrom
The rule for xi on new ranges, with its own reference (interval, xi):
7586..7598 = 7594.04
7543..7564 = 7548.71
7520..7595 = 7529.61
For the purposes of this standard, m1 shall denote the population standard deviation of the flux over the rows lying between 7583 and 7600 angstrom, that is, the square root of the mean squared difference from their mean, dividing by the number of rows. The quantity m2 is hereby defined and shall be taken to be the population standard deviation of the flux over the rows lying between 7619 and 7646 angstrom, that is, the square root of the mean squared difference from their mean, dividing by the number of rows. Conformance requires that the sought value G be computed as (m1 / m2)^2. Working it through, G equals 0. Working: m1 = 0.5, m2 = 1.41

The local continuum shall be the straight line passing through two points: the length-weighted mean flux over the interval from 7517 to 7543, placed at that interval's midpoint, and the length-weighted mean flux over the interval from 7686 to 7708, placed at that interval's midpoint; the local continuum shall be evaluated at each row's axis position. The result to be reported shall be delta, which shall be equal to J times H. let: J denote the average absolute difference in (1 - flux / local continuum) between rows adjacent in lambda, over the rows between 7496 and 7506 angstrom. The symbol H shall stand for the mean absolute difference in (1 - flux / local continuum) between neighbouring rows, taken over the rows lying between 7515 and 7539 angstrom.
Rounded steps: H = 0.031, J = 0.033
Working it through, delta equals 0.0010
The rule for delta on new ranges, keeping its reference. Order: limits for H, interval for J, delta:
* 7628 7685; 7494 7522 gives 0.0029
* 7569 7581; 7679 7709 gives 0.0008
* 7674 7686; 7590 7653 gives 0.0028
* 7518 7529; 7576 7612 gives 0.0009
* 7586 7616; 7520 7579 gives 0.0019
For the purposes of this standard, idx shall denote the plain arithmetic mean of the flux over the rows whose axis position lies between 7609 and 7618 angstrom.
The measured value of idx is 13.7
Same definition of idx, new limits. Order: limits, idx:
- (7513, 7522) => 16.2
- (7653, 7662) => 13.6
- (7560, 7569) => 15.3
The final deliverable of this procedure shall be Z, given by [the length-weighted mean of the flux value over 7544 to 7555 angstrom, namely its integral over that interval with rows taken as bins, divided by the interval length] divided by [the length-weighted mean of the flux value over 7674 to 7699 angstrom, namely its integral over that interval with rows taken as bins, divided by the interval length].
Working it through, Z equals 1.17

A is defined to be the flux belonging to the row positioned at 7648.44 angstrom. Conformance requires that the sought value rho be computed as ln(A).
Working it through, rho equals 2.63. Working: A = 13.84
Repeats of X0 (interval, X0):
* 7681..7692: 3.5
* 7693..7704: 7.1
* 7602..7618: 8.8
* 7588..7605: 7.0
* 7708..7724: 8.9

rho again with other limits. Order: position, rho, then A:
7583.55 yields 2.72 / 15.15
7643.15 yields 2.64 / 14.04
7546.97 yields 2.78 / 16.09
